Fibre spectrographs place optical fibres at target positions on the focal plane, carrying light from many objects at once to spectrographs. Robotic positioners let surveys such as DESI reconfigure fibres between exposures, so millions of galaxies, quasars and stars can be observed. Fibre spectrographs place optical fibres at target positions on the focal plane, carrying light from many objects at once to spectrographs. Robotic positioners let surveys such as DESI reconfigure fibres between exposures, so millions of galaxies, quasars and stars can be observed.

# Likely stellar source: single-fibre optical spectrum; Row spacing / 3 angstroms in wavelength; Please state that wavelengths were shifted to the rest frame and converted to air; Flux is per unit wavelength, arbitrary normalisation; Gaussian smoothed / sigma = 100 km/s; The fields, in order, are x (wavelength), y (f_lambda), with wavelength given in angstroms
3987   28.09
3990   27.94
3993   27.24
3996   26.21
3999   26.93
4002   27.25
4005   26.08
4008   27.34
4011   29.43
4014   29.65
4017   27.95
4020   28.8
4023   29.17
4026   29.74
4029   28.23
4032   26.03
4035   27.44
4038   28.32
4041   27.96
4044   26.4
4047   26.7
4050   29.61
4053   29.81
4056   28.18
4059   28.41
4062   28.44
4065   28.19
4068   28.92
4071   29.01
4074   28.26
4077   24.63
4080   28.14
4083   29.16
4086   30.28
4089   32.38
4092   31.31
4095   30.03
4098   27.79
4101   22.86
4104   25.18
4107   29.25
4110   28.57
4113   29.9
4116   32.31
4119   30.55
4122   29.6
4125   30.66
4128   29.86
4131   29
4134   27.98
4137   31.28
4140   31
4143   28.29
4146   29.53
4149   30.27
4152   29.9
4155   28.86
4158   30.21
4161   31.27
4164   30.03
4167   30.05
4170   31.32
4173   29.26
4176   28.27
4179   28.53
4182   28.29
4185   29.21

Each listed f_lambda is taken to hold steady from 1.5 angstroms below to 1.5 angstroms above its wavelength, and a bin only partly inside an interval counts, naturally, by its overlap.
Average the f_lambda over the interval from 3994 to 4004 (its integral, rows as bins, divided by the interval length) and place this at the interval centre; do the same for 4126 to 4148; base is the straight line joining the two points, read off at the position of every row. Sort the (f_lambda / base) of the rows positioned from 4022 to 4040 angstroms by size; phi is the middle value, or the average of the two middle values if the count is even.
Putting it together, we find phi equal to 1.029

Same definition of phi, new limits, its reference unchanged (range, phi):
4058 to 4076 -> 1.014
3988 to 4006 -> 1.010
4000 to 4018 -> 1.022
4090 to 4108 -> 0.987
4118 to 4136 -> 1.013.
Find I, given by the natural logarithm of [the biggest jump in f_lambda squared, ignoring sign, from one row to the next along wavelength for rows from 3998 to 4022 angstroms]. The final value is 4.78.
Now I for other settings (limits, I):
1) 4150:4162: 4.38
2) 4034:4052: 5.10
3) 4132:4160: 5.28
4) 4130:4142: 5.28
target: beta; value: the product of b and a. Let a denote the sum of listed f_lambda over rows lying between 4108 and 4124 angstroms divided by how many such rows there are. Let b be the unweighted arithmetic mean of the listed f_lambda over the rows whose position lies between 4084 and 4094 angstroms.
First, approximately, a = 30.2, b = 31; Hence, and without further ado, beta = 946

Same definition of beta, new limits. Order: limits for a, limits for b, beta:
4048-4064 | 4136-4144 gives 872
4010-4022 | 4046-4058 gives 827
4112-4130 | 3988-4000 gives 825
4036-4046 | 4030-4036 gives 737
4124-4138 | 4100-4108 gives 767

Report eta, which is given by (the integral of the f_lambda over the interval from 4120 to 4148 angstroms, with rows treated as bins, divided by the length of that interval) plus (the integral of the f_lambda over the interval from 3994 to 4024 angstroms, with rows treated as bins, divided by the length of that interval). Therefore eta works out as 57.6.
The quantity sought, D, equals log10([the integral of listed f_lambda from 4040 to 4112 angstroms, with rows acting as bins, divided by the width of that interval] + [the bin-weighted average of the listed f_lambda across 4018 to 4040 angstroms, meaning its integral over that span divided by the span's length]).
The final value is 1.75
